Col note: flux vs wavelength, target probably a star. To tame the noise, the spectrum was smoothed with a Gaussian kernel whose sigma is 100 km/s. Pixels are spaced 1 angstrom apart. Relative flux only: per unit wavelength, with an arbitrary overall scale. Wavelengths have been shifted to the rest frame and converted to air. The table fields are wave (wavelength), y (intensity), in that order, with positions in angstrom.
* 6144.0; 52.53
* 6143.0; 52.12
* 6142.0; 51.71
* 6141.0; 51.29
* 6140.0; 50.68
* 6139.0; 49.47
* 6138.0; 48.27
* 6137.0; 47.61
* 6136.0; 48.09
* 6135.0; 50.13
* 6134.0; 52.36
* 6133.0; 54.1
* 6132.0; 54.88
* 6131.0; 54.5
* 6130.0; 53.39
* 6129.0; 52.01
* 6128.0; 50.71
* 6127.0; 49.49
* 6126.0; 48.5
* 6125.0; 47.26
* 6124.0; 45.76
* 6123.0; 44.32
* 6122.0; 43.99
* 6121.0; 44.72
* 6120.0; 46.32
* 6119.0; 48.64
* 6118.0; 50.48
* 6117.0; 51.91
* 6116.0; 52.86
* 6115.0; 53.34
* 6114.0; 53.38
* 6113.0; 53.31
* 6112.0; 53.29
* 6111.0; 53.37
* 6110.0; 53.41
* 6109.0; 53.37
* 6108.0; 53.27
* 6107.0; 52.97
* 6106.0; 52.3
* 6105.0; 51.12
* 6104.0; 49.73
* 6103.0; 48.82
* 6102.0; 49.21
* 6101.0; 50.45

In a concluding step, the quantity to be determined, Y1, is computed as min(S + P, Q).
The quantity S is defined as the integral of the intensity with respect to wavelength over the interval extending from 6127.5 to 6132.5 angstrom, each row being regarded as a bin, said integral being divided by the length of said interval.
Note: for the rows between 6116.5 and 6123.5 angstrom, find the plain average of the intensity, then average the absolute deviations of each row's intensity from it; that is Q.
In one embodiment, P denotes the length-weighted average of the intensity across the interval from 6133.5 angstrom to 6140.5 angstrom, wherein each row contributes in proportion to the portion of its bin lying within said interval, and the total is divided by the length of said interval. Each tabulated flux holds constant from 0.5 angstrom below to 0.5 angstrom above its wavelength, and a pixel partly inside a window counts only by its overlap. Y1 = 2.7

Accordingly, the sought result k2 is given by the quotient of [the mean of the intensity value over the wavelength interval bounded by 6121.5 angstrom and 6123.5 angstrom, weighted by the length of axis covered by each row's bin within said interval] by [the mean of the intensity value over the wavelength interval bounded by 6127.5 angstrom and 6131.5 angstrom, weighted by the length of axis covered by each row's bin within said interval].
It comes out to 0.84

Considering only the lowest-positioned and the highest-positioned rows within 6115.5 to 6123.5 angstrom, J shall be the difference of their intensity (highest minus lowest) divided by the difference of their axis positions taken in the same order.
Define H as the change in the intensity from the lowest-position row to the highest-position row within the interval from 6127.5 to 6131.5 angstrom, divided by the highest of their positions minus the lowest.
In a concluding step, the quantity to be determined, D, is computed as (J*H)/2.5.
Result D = -0.6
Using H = 1.3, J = -1.2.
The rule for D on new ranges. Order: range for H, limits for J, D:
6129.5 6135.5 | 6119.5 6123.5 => 0.2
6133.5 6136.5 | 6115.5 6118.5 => 1.0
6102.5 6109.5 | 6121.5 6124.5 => 0.3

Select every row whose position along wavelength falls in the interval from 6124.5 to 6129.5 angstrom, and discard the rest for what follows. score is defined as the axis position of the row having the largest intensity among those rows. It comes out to 6129.0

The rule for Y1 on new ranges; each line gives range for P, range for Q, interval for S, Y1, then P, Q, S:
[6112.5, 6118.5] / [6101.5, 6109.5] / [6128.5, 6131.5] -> 1.6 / 52.5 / 1.6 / 53.3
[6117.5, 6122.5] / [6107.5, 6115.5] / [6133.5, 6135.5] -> 0.0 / 46.8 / 0.0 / 51.2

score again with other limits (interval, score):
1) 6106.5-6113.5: 6110.0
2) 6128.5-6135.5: 6132.0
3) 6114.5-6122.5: 6115.0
